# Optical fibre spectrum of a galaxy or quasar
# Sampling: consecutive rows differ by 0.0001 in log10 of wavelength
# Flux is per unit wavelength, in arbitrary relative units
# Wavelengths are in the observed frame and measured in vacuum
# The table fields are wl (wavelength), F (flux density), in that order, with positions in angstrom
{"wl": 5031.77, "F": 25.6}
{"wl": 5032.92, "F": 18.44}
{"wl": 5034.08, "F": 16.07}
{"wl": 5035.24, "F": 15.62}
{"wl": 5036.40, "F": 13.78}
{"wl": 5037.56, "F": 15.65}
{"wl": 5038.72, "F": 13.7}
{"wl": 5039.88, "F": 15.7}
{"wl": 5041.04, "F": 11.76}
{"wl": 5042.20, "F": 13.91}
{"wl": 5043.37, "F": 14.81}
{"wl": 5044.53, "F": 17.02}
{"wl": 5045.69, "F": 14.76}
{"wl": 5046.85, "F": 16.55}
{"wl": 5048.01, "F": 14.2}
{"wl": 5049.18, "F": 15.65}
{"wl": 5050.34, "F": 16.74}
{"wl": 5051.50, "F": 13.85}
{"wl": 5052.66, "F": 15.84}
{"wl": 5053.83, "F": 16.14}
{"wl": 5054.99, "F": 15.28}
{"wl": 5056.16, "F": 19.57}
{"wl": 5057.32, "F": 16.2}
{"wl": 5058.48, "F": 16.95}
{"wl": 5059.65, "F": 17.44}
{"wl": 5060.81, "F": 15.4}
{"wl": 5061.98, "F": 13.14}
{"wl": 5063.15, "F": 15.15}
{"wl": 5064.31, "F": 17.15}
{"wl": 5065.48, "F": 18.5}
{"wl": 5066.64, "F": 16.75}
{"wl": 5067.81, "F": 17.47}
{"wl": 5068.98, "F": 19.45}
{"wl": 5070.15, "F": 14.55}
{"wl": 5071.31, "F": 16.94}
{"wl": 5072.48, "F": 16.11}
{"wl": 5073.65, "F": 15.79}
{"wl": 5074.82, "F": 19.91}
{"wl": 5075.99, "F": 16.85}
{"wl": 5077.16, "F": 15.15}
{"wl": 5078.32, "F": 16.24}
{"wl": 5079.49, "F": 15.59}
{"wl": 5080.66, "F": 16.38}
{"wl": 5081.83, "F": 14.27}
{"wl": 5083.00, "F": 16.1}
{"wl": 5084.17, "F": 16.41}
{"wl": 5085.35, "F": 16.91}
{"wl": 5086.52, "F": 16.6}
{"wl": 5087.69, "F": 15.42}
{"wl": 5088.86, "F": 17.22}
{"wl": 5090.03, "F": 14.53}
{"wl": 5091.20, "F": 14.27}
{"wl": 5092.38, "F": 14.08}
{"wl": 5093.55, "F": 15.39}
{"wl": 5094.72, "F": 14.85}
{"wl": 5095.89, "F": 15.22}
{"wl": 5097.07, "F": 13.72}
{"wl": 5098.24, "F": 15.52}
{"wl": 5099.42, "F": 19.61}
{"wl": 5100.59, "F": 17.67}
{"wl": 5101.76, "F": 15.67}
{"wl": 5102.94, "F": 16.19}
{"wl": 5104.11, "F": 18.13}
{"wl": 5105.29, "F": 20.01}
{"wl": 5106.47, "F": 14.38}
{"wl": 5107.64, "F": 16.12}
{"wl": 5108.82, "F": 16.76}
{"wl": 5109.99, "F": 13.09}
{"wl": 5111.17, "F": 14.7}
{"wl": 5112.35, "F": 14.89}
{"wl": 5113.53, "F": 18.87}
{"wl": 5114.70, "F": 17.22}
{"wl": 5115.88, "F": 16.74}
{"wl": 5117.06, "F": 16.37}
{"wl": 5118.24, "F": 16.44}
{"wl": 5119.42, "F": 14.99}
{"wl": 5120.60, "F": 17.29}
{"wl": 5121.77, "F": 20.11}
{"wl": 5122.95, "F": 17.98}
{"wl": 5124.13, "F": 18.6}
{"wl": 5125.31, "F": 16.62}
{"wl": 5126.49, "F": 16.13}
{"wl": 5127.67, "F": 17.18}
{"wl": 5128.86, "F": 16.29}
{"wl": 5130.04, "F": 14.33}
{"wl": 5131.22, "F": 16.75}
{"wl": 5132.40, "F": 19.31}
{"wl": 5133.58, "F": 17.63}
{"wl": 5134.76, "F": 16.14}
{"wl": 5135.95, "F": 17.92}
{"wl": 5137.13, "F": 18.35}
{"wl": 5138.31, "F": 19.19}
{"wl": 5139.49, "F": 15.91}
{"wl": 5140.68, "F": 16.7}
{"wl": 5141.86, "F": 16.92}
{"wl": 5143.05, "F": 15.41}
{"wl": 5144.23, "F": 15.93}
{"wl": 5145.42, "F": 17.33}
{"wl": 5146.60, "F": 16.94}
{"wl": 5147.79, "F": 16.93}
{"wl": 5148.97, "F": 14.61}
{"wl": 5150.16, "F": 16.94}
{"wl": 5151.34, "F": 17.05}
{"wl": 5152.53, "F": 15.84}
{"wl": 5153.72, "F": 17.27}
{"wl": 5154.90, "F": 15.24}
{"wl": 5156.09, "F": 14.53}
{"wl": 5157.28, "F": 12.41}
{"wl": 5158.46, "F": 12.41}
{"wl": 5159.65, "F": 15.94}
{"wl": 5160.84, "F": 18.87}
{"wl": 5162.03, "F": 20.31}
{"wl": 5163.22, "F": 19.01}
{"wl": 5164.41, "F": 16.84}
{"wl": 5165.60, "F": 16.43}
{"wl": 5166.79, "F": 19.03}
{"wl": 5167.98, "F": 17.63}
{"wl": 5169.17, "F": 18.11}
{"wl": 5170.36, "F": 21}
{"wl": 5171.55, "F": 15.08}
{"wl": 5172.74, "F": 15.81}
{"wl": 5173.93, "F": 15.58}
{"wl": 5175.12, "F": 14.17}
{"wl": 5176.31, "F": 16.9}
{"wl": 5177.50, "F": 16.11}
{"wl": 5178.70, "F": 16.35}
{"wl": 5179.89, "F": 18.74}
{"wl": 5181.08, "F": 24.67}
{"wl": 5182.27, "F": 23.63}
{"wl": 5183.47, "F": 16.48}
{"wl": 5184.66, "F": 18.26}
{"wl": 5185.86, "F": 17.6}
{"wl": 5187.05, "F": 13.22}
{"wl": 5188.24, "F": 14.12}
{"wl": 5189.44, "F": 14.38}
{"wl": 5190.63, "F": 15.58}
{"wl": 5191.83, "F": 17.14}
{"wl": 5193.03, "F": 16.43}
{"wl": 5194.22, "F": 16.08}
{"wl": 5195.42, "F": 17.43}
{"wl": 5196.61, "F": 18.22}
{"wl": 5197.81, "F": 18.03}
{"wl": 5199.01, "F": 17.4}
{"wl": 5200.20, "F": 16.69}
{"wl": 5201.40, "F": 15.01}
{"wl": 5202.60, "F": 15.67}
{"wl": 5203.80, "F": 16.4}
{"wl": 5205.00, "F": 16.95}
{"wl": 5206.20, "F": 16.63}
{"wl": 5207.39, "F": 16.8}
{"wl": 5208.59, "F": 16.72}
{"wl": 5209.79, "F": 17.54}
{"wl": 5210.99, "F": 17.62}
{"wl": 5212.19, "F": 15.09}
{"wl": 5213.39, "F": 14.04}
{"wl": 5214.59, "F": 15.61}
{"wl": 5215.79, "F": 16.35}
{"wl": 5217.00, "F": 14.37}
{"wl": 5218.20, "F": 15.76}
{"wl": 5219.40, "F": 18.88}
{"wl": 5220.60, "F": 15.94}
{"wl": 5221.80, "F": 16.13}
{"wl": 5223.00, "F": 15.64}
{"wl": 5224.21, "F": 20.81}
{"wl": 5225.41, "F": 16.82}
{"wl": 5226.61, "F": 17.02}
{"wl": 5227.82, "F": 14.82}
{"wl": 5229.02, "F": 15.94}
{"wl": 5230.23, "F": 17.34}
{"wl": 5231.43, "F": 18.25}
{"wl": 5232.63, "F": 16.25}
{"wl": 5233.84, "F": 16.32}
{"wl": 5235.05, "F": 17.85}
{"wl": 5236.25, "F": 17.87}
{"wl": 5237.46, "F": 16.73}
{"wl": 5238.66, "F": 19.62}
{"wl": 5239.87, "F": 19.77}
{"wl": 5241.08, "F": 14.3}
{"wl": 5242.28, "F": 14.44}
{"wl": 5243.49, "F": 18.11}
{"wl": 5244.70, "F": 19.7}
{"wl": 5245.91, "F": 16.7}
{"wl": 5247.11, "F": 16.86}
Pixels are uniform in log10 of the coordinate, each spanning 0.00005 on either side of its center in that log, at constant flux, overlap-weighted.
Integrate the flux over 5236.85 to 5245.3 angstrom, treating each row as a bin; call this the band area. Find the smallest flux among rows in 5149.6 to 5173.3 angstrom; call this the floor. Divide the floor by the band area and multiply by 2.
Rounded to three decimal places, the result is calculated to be 0.168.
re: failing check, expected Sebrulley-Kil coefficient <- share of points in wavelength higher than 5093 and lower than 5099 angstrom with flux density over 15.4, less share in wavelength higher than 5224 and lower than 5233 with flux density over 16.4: -0.4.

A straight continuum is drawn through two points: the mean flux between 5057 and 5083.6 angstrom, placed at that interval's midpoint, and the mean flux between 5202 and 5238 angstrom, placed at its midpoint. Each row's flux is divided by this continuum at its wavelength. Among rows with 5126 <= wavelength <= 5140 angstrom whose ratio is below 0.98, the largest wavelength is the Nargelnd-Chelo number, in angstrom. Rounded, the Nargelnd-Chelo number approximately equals 5139.49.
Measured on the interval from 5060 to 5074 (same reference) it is 5073.65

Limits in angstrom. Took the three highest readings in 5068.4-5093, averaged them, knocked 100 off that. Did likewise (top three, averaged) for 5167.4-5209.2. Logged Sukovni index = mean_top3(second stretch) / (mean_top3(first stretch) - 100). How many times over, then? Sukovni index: -0.285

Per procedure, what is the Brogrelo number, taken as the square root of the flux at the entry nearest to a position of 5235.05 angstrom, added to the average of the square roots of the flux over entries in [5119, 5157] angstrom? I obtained 8.32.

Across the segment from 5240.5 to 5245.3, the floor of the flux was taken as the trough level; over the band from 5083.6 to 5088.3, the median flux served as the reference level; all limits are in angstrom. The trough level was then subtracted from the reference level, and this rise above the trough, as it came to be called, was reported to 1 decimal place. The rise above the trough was 2.2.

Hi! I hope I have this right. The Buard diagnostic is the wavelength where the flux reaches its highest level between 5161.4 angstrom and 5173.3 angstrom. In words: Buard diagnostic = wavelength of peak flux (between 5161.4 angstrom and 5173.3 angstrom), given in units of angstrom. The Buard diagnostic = 5170.36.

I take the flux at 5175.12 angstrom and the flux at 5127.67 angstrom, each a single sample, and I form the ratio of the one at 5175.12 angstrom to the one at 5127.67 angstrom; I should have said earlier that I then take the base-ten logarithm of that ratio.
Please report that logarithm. -0.08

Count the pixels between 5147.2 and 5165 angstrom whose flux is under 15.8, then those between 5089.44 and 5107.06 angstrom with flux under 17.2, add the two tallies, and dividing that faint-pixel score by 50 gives 0.32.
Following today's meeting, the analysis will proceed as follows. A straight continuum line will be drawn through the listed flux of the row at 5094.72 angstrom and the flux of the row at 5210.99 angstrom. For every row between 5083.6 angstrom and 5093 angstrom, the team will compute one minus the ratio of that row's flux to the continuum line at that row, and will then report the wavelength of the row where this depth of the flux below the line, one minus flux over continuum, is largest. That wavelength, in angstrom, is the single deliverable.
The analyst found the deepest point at 5092.38 angstrom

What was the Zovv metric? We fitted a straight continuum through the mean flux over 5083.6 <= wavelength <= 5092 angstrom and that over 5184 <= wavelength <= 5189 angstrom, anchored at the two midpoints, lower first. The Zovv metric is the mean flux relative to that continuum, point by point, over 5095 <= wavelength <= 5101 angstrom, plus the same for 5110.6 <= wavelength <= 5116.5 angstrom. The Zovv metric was 2.07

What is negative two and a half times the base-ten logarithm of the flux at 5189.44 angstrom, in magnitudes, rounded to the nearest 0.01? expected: -2.89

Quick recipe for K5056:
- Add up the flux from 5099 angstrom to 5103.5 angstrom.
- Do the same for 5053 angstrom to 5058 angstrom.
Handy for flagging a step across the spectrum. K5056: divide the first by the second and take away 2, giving -0.97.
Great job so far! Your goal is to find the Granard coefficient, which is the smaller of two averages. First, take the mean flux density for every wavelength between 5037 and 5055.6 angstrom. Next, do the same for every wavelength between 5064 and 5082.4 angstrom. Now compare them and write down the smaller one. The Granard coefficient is 15.1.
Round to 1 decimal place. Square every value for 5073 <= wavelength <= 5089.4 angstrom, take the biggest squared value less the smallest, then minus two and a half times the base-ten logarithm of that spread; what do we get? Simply -5.7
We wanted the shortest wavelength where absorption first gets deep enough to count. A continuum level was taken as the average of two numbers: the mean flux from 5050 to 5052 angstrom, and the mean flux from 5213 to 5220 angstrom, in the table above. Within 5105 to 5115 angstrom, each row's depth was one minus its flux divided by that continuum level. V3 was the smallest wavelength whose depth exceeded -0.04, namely 5106.47 angstrom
